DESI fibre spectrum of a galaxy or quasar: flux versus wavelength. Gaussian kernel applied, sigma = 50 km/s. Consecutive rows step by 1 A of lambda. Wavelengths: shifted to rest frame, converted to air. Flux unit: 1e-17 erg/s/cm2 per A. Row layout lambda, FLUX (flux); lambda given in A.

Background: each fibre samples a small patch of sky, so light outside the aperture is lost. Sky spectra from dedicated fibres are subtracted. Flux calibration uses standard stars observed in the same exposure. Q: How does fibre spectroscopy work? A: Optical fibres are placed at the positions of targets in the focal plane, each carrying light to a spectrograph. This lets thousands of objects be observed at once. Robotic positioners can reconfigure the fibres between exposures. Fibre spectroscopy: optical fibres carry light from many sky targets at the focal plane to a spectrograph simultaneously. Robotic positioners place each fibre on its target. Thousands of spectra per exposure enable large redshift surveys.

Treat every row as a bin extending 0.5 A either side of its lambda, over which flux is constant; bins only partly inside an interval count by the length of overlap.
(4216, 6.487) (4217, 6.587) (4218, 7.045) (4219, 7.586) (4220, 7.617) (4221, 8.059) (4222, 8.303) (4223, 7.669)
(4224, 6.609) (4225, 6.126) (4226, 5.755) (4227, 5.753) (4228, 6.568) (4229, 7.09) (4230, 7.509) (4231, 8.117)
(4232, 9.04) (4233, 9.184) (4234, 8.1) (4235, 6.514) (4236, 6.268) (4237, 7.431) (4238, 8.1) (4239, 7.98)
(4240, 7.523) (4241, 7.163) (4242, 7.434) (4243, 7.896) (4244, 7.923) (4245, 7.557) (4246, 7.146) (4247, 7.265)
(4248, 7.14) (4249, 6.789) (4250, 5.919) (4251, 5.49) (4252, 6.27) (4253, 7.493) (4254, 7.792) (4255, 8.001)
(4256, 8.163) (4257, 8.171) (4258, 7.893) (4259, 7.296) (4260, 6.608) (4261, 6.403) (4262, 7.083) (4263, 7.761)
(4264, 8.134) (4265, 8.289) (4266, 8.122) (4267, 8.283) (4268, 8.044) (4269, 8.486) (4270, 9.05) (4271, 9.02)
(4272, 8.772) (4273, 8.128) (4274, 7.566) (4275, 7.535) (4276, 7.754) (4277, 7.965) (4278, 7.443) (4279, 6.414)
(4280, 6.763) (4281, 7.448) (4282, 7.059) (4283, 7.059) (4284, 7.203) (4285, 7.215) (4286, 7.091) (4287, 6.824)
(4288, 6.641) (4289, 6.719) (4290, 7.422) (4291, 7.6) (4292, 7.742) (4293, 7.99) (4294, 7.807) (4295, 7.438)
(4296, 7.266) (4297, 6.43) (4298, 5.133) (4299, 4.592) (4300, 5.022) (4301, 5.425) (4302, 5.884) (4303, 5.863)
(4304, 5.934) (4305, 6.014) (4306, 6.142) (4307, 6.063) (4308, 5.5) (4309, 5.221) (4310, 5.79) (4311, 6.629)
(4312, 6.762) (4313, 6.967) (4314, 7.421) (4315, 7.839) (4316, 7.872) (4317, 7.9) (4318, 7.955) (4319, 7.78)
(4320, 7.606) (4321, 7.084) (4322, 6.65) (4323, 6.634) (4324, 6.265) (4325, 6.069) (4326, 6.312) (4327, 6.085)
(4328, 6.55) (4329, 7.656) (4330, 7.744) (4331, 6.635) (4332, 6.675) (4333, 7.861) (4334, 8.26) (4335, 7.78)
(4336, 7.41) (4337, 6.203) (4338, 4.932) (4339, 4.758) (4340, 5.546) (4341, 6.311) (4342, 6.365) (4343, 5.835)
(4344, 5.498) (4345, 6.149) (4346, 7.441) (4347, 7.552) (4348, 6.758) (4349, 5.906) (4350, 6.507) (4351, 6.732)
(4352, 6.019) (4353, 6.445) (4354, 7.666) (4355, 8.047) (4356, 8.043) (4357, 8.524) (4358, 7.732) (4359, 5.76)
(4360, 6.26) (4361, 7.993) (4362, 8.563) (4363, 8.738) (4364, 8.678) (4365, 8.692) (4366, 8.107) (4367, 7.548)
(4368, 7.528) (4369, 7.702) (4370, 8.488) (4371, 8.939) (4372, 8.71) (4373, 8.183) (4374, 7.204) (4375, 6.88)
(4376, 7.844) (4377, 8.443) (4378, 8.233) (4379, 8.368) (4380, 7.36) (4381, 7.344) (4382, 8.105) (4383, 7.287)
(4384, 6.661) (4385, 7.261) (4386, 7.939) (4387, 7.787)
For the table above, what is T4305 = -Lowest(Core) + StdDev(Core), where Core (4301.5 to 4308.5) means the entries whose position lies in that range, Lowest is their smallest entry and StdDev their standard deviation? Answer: -5.3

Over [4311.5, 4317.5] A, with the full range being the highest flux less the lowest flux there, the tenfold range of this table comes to 11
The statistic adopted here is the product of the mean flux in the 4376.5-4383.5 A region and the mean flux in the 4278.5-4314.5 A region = 52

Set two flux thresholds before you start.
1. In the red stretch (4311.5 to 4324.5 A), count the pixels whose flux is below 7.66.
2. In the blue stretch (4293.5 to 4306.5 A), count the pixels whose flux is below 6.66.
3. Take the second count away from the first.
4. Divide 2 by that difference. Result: -1.0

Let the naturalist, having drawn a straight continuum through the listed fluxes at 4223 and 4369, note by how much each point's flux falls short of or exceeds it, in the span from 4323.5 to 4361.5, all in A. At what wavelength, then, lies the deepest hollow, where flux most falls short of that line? 4339 A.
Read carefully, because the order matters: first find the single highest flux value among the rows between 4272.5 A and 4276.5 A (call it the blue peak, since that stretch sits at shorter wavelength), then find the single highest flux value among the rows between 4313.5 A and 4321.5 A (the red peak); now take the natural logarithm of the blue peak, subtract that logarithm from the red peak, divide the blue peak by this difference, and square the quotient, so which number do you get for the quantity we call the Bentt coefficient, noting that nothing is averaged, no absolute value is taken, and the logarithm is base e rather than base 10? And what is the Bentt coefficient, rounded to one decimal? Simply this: 1.9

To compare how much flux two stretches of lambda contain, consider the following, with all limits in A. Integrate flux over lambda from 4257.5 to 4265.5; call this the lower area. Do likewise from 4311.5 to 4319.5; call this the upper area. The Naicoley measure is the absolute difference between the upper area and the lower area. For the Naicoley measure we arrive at 1.0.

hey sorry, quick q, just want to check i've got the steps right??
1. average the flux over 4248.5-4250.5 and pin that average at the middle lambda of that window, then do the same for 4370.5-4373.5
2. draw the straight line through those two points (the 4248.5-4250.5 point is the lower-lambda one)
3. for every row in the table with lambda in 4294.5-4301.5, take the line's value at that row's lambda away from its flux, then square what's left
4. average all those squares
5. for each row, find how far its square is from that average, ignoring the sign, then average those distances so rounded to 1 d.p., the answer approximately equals 2.4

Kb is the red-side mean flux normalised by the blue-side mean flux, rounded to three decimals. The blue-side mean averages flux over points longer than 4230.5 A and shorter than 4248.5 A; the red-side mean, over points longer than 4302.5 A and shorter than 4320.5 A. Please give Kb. 0.880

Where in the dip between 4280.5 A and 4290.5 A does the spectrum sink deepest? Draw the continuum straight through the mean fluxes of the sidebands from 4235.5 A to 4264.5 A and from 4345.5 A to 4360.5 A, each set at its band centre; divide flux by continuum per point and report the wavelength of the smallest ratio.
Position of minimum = 4288 A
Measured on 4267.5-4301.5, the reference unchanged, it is 4299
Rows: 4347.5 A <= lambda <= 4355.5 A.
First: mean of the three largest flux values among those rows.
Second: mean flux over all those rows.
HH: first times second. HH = 50.6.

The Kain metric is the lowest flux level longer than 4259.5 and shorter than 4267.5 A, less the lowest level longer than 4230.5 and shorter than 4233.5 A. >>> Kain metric -1.7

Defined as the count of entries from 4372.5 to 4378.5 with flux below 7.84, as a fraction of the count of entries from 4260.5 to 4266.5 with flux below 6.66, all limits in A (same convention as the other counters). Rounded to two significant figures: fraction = 2.0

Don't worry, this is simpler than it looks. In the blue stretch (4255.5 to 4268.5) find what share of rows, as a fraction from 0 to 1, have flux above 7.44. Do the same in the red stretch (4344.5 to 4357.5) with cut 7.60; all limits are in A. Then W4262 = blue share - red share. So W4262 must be 0.38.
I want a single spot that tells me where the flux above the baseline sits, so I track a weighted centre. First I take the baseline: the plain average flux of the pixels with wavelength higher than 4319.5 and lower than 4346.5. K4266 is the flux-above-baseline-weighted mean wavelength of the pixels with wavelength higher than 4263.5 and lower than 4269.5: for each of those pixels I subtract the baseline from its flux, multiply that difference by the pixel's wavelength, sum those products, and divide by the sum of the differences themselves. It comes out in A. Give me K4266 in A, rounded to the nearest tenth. 4266.6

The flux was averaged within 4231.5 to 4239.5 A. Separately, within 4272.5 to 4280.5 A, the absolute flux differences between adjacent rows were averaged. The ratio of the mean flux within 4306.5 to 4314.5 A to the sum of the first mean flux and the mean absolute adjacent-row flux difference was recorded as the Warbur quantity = 0.76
